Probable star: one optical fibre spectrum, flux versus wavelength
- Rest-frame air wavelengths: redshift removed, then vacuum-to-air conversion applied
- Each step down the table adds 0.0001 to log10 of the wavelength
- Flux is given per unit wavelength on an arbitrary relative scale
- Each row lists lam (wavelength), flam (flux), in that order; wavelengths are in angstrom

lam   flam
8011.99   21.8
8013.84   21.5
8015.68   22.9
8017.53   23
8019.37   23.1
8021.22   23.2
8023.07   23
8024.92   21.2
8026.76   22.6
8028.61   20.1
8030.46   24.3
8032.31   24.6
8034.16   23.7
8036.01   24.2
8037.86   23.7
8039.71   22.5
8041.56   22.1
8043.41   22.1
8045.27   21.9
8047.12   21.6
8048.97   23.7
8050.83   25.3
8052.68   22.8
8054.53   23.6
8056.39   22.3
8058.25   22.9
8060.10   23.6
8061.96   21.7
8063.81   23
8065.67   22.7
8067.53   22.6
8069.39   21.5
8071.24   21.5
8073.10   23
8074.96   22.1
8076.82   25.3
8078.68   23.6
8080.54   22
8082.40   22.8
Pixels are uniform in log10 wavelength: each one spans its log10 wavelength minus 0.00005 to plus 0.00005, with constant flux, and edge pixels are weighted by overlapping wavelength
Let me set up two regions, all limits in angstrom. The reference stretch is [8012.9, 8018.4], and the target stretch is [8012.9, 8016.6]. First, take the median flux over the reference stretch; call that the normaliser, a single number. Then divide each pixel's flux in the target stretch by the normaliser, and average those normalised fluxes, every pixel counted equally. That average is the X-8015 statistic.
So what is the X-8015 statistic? 0.97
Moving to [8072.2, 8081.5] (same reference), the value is 1.01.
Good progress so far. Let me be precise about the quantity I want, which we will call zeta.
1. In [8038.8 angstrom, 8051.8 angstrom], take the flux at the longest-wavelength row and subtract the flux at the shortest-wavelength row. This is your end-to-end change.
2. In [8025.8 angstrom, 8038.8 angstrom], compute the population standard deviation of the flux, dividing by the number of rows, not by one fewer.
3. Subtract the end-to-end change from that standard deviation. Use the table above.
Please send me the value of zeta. -1.4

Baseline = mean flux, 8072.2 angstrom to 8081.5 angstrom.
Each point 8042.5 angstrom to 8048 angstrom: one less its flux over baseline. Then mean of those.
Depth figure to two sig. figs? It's 0.057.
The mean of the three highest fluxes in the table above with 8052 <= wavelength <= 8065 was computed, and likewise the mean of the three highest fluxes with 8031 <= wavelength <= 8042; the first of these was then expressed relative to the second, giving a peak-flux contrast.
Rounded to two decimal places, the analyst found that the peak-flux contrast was 0.97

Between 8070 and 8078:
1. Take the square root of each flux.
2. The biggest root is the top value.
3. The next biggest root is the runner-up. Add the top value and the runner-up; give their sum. 9.83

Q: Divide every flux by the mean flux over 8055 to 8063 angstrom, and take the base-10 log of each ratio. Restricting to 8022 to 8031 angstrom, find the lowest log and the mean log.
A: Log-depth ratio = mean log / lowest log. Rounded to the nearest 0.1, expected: 0.2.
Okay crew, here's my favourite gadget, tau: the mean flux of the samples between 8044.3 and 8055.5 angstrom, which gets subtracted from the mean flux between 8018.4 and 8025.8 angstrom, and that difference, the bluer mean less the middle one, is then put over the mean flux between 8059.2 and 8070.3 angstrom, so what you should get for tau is -0.02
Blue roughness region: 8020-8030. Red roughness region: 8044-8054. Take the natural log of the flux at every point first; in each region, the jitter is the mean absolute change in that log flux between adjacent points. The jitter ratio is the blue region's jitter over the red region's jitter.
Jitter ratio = 1.0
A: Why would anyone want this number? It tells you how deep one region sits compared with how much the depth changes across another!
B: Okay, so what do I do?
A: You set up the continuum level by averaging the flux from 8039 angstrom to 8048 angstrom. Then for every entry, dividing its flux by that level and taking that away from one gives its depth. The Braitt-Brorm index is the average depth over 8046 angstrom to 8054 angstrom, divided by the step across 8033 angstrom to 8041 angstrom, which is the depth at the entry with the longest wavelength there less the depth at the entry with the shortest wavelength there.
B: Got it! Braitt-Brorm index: -1.1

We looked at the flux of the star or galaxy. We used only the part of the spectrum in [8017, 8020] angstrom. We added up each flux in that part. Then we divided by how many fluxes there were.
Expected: 23.1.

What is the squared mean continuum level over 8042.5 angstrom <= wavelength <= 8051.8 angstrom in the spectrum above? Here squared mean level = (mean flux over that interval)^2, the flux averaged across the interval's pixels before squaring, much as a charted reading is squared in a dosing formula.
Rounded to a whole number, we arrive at 525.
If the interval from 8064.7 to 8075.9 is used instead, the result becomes 494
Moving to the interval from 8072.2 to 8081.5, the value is 538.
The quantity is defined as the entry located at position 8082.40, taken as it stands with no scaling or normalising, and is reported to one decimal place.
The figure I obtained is 22.8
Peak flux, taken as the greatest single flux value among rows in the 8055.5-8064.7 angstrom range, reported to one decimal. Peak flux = 23.6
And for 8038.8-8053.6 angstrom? 25.3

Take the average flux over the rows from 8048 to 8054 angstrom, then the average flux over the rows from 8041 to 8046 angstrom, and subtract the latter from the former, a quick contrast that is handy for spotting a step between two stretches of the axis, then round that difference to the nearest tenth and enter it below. 1.9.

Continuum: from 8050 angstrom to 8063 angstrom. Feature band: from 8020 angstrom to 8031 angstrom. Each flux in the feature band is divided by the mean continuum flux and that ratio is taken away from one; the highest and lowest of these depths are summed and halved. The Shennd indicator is 0.042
